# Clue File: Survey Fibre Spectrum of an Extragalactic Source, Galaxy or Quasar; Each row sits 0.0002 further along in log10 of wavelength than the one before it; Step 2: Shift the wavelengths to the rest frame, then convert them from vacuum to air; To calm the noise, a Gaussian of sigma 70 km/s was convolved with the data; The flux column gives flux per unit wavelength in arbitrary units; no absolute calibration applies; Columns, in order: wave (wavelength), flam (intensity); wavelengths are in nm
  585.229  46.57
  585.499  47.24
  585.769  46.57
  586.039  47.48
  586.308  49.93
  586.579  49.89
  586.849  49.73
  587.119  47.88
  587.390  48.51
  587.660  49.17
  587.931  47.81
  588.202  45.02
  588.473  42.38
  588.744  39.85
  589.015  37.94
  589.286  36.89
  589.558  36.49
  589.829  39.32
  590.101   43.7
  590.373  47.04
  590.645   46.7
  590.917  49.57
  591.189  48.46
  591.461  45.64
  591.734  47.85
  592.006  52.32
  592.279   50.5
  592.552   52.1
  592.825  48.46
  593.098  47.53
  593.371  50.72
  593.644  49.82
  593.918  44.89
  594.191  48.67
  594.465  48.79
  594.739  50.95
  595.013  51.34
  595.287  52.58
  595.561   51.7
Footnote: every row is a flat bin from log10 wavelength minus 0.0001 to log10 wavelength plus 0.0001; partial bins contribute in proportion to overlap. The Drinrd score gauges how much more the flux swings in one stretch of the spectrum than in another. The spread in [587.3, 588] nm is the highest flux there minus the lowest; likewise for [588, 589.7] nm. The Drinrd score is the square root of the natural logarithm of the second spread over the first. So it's 1.4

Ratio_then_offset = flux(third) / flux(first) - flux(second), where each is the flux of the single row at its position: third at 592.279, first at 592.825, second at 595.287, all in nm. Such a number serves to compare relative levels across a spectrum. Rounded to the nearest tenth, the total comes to -51.5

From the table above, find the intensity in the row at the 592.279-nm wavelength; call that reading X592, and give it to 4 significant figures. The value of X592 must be 50.50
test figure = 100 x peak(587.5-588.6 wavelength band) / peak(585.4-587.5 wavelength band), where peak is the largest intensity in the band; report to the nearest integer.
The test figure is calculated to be 98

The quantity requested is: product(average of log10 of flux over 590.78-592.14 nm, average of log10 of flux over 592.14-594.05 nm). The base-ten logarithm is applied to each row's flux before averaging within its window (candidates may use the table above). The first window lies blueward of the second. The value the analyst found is 2.85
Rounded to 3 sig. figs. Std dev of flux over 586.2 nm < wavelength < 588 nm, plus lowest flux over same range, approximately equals 48.7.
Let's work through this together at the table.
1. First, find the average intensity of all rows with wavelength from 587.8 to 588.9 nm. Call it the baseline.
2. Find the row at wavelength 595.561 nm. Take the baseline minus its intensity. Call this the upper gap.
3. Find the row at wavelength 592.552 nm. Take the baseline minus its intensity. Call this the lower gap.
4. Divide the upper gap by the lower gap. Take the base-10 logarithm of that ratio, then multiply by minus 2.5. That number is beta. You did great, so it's 0.1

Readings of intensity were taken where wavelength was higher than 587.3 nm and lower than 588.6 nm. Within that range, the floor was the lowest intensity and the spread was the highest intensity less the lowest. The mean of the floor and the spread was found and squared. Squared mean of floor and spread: 604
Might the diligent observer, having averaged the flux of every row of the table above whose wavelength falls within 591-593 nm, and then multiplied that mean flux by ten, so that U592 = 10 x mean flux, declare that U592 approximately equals 493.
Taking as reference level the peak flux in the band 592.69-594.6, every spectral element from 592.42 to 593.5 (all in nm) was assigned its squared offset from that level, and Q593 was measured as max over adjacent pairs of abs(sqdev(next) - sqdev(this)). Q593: 10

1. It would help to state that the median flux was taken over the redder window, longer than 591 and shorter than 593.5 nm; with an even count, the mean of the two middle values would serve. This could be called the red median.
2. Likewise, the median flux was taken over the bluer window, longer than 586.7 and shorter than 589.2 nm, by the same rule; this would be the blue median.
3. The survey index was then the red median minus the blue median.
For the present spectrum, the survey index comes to 1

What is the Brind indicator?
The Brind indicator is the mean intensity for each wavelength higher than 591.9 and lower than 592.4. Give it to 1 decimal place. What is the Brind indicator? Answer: 51.4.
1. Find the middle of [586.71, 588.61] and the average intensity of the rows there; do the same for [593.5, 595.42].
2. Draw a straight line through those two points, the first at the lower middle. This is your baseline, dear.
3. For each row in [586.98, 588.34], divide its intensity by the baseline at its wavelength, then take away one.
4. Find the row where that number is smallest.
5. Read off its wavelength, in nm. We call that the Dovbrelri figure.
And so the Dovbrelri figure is 588.202 nm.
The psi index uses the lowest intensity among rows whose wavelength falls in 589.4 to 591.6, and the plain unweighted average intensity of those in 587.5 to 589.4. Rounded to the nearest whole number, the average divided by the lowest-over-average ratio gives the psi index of 50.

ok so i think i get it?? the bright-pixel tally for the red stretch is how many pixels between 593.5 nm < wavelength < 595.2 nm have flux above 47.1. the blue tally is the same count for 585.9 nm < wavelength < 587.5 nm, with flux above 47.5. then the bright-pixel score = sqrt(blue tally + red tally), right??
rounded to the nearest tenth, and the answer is 3.2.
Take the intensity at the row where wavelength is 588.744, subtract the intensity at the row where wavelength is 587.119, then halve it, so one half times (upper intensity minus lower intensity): -4.0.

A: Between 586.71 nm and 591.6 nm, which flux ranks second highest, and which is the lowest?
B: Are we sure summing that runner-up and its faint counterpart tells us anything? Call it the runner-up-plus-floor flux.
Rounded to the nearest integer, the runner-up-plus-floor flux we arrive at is 86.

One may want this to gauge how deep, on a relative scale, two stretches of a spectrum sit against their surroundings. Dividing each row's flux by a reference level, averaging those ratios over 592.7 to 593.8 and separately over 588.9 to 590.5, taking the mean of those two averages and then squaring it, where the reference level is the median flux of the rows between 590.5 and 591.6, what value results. 0.88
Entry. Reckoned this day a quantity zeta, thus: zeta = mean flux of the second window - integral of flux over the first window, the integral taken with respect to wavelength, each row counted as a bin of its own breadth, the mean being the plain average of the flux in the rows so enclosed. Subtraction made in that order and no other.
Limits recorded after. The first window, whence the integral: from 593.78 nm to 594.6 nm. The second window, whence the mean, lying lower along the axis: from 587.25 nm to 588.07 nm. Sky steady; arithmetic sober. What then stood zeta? 10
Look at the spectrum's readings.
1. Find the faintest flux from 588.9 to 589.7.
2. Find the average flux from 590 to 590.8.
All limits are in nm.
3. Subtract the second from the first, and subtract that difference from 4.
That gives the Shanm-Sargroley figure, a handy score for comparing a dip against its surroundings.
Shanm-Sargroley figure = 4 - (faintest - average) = 13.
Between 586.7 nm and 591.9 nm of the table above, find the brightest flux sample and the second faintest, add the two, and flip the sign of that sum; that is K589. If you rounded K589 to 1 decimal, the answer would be -86.6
